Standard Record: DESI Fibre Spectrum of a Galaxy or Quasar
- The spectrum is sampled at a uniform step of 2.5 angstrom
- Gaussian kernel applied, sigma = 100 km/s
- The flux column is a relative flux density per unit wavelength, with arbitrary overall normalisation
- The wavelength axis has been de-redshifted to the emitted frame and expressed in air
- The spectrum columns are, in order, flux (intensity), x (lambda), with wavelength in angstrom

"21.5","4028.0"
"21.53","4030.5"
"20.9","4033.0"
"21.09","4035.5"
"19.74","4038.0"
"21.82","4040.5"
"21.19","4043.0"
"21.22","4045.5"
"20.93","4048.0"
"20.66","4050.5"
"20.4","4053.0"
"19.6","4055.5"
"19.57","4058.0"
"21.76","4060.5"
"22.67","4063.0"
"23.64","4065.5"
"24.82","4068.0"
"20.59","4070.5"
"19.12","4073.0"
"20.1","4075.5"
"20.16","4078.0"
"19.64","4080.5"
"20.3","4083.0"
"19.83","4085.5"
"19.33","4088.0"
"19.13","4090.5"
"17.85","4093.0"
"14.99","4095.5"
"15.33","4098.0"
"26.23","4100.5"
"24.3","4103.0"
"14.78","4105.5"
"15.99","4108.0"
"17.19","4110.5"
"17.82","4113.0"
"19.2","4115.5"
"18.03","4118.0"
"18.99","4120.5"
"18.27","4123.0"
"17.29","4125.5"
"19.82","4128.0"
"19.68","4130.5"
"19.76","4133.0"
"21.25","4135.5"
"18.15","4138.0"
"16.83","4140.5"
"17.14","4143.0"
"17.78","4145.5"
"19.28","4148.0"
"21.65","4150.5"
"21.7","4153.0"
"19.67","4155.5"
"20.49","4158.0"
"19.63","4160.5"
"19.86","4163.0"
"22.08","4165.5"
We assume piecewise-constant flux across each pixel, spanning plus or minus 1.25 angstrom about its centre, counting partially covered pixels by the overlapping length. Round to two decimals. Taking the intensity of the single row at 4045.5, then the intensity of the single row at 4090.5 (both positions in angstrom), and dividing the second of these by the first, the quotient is 0.90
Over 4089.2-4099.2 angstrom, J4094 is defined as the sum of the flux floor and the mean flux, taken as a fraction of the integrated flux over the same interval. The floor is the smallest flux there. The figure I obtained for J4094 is 0.189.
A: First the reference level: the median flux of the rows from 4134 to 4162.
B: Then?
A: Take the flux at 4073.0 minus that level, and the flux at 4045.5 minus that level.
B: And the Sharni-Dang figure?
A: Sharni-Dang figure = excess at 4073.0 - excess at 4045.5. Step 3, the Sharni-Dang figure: -2.1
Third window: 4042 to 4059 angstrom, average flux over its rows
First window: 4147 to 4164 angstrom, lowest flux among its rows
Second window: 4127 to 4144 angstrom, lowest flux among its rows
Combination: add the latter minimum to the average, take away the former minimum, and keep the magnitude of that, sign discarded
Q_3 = 18.1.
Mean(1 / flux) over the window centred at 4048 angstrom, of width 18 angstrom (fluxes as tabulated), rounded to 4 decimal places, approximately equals 0.0481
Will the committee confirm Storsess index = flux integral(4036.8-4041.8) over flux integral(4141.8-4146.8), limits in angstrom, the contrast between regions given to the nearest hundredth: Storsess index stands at 1.19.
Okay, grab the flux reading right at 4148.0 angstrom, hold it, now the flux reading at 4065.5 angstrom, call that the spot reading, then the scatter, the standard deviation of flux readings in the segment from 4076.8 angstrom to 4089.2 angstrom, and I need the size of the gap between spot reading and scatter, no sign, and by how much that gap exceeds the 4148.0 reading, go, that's 4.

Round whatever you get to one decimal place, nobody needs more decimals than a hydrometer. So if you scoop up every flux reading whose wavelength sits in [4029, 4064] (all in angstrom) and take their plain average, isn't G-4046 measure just 20.9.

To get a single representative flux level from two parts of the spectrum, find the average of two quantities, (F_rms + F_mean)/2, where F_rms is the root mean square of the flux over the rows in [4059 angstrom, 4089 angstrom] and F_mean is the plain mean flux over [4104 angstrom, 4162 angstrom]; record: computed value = 19.9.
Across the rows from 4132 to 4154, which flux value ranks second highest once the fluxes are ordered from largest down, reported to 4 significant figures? 21.65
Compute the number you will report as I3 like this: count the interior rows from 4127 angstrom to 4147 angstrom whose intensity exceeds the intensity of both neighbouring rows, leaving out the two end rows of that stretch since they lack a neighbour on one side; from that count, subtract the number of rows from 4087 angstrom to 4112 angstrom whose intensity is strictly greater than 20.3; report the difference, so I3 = -1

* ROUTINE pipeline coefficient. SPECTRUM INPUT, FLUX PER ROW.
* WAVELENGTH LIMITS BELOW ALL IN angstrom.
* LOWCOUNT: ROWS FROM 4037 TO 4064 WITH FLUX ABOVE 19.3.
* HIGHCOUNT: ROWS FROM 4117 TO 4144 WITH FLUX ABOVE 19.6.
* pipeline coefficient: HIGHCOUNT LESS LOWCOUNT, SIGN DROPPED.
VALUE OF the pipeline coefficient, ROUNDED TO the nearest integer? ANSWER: 7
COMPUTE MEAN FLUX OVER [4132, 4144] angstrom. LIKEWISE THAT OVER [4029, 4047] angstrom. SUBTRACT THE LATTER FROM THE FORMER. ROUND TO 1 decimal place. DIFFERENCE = -2.4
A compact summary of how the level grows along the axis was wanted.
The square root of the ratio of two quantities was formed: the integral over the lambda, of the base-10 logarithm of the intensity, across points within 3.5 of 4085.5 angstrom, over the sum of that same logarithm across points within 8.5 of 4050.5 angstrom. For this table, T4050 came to 1.0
